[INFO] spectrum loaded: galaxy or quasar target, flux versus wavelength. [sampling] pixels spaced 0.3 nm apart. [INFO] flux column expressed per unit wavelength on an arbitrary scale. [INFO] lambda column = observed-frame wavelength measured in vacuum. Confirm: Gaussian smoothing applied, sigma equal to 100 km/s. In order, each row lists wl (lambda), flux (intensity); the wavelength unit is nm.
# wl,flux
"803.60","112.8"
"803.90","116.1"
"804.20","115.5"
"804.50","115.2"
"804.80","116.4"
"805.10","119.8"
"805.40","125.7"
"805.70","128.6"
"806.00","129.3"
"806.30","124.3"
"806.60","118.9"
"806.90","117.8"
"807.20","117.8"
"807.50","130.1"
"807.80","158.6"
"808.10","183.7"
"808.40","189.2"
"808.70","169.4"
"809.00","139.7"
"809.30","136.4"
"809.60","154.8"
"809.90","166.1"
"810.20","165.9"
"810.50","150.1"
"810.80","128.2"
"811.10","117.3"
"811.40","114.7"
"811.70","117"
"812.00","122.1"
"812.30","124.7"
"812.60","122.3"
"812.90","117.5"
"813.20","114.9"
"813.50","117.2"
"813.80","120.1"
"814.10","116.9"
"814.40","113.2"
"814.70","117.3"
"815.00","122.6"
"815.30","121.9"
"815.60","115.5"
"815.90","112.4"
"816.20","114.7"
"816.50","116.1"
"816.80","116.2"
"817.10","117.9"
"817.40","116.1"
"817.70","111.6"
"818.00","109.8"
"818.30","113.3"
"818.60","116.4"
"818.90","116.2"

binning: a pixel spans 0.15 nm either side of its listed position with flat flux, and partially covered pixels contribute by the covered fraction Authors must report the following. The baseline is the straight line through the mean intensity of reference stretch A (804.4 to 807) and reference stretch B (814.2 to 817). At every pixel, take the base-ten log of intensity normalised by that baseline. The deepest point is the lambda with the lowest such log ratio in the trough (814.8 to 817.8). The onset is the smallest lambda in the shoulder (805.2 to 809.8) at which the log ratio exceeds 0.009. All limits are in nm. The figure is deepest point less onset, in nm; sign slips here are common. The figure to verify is 10.50 nm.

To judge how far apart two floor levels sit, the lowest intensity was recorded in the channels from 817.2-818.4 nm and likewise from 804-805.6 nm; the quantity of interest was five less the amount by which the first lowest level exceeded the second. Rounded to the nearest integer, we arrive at 10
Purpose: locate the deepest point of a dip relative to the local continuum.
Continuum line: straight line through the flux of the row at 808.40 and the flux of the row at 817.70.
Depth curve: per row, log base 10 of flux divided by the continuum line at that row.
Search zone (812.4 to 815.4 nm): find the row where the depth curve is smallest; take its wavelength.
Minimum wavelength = 813.20 nm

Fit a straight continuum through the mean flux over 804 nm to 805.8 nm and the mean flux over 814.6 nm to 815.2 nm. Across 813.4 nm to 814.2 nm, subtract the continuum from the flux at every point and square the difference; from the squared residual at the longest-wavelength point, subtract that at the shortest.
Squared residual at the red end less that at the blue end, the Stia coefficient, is 2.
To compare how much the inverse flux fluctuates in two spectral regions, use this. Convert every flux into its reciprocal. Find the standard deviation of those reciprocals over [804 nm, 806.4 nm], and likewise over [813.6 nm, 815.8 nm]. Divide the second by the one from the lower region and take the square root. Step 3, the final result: 0.8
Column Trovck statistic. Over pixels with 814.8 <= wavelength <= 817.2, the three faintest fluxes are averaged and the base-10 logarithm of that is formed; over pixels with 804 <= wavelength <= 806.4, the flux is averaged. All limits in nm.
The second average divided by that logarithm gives 59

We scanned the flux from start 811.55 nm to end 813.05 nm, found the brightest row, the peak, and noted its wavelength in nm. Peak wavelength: 812.30 nm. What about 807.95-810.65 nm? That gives 808.40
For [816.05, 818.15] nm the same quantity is 817.10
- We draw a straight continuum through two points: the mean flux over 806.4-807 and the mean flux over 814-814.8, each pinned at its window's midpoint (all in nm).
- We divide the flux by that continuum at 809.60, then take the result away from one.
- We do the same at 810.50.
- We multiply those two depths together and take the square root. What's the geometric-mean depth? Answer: 0.30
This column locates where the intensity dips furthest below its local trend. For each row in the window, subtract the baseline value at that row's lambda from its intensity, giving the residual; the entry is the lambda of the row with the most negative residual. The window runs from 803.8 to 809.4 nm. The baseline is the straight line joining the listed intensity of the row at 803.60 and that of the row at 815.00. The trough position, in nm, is 804.50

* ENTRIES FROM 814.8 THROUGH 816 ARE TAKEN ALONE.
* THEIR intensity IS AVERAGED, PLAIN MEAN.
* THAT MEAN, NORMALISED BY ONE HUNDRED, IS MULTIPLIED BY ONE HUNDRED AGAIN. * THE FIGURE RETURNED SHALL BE 118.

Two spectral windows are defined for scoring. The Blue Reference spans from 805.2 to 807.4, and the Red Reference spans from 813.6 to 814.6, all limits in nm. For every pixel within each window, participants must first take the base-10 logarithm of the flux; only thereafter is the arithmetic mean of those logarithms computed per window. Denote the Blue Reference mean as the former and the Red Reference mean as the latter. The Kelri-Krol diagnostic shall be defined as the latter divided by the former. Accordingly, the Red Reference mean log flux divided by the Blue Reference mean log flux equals 0.989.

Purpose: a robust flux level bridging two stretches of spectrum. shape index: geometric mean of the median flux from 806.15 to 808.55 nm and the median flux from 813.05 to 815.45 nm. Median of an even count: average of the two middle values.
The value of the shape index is 122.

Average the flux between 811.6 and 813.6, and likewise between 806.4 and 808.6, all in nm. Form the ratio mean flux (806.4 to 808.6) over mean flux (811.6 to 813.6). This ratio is 1.22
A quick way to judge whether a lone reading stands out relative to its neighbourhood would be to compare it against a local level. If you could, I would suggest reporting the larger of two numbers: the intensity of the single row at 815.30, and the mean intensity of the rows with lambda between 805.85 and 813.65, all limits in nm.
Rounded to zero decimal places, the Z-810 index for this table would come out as 136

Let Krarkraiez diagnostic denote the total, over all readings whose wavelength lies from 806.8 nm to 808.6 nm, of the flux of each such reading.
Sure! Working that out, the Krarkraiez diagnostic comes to 897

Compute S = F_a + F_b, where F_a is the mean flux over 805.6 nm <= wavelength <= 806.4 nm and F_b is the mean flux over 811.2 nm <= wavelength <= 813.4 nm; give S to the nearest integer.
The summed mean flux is 246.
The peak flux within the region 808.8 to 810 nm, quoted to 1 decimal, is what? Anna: 166.1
